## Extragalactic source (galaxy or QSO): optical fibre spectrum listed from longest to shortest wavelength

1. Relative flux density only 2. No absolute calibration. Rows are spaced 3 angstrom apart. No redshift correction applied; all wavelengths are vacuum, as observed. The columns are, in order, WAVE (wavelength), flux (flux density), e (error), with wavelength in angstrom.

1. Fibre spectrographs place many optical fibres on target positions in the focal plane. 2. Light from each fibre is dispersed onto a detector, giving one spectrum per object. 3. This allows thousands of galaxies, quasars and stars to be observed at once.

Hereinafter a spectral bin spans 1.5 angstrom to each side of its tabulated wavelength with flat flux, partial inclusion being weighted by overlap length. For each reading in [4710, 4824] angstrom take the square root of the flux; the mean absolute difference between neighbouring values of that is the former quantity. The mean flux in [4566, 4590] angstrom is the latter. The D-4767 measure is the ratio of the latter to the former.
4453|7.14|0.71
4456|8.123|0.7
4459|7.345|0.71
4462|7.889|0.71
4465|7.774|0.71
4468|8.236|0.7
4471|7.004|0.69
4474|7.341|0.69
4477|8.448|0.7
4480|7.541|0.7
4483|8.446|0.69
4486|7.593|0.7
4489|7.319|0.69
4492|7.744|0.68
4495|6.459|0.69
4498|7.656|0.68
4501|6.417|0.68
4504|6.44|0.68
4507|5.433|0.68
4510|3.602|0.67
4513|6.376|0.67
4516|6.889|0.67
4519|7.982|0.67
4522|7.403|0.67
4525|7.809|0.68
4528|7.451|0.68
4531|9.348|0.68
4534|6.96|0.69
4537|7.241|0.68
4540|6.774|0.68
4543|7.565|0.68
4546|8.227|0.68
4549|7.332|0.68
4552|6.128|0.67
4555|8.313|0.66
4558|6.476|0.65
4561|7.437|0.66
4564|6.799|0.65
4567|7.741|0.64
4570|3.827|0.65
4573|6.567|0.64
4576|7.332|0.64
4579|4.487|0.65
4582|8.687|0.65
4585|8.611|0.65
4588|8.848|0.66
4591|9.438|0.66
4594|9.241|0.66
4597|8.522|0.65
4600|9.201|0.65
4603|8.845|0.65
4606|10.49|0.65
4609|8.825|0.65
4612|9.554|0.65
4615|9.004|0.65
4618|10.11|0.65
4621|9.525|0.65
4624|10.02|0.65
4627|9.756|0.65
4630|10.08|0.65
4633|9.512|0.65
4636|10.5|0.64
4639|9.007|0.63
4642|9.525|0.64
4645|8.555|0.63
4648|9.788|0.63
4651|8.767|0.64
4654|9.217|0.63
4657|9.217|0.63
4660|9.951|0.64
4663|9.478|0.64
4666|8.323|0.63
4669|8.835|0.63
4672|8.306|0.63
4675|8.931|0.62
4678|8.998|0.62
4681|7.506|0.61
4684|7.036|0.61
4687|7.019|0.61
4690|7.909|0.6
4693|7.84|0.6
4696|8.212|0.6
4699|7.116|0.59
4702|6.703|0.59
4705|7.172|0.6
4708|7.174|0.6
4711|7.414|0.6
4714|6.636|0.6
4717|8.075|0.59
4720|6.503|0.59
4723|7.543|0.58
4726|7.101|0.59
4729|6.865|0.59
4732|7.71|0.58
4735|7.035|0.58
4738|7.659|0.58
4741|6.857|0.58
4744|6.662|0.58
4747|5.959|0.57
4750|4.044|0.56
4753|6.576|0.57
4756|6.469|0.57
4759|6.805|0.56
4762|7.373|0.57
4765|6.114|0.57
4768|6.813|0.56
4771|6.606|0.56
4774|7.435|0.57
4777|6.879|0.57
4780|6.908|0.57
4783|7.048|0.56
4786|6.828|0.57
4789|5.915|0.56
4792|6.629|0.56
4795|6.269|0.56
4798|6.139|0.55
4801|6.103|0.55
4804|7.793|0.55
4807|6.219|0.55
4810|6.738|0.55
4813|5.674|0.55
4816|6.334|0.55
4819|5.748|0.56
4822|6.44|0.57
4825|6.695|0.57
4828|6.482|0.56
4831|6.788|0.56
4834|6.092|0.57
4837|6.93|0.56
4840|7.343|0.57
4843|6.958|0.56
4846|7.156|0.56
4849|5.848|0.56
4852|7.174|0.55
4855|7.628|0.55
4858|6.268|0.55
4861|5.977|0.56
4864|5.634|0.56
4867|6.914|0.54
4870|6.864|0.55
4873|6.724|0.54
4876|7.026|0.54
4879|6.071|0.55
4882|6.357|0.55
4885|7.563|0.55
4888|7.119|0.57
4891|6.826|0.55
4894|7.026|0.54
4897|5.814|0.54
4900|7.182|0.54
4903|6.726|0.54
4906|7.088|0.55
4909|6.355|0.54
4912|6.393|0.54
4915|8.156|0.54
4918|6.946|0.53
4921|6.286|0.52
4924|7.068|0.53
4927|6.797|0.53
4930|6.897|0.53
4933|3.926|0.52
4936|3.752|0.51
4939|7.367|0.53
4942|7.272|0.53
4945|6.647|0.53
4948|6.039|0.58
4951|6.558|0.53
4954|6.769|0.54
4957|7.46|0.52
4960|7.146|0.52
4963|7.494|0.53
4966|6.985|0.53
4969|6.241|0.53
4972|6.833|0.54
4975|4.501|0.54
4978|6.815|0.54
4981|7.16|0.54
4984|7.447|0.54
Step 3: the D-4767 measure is 48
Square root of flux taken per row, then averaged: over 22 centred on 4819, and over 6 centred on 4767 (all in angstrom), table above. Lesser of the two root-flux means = 2.51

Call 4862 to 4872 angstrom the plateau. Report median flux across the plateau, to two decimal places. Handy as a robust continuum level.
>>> 6.86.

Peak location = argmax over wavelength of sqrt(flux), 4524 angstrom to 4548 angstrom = 4531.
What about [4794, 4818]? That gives 4804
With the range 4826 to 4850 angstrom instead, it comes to 4840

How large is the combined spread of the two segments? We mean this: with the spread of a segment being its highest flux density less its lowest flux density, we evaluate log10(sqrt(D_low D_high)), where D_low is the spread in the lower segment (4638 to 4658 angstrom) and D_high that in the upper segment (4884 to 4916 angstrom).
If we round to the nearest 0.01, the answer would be 0.23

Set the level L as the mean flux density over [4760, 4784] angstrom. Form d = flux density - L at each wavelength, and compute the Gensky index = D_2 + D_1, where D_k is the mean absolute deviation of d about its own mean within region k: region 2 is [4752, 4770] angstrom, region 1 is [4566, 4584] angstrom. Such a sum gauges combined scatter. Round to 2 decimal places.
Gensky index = 1.83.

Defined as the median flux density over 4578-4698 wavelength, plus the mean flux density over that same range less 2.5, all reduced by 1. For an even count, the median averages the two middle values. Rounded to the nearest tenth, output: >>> 14.4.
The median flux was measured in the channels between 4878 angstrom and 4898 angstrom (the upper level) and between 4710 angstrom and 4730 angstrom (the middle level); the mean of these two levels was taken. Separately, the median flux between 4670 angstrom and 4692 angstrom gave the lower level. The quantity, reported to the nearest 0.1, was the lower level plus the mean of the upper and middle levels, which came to 14.9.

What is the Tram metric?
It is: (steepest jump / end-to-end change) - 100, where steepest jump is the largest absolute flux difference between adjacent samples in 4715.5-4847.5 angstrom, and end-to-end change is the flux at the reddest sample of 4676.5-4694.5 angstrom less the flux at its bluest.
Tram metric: -102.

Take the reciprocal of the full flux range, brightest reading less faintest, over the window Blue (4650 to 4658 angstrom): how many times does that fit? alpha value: 2.2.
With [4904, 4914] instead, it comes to 1.4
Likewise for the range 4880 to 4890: 0.8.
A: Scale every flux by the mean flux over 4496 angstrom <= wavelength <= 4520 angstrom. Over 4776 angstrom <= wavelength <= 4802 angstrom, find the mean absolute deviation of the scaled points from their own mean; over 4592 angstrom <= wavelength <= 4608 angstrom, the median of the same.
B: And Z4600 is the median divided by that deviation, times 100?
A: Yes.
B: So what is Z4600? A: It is 2478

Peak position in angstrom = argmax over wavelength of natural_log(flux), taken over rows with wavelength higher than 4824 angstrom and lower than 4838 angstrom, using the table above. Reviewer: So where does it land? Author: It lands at 4837 angstrom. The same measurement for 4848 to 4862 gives 4855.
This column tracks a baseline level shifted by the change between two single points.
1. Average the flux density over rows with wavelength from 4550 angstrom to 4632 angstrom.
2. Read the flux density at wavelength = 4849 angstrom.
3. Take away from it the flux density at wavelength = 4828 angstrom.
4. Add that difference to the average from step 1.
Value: 7.66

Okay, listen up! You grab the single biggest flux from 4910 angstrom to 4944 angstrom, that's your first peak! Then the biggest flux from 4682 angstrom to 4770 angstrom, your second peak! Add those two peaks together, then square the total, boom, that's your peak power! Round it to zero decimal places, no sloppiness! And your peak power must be 268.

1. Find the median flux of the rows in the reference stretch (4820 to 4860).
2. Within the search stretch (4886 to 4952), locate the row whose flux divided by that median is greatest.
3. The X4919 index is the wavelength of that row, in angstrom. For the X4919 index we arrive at 4915 angstrom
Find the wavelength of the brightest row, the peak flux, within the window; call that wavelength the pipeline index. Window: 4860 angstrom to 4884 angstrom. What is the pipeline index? 4876 angstrom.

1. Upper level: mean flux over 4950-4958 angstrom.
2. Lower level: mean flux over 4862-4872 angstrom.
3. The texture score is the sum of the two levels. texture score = 13.4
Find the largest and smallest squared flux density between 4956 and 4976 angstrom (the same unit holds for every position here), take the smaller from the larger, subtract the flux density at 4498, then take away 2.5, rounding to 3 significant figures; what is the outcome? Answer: 25.7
